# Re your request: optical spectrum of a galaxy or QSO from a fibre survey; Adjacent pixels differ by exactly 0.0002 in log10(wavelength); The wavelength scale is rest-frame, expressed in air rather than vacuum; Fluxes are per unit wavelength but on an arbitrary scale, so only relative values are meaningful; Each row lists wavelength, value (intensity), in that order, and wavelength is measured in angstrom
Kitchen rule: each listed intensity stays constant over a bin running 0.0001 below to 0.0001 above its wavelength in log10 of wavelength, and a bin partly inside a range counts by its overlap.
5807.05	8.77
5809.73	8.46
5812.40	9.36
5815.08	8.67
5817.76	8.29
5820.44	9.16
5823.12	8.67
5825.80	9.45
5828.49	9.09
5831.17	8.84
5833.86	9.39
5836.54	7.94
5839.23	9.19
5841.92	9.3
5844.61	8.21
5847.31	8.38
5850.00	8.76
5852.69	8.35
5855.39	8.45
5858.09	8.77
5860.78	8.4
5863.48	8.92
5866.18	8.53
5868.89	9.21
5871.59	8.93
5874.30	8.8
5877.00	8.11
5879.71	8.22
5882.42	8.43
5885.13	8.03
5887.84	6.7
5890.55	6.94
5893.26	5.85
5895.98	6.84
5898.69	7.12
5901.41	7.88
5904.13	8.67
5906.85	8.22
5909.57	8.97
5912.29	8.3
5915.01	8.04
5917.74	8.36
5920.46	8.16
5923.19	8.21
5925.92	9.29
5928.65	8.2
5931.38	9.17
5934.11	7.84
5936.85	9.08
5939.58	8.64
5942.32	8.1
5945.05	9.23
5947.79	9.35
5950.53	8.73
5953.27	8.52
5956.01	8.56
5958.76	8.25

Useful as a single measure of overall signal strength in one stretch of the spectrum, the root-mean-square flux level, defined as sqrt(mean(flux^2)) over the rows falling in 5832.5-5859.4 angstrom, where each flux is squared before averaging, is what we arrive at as 8.69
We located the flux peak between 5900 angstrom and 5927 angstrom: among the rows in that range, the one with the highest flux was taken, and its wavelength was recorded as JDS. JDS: 5925.92 angstrom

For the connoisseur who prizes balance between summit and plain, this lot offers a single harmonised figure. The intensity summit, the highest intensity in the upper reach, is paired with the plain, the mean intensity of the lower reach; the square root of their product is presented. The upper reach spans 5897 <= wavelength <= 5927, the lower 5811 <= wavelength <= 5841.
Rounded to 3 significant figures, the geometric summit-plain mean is 9.10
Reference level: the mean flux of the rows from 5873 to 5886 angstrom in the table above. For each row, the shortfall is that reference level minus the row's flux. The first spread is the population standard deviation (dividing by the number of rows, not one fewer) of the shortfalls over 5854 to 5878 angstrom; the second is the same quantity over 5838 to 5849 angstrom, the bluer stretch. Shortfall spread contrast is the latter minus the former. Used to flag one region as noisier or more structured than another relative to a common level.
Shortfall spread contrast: 0.16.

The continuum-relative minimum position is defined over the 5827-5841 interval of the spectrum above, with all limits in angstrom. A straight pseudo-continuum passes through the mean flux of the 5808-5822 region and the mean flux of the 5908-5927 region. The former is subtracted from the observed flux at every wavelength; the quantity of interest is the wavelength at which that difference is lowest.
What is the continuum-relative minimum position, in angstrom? 5836.54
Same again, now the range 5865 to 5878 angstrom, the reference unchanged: 5877.00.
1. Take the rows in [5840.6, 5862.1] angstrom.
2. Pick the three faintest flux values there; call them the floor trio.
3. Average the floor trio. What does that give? 8.3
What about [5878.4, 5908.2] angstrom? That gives 6.5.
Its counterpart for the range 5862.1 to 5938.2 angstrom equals 6.5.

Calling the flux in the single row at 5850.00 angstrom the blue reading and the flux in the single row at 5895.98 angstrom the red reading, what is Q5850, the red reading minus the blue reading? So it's -1.9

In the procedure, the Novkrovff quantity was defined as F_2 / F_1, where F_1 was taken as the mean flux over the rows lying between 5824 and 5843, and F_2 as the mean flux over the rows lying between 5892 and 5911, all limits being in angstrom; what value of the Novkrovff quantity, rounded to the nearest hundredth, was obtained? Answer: 0.85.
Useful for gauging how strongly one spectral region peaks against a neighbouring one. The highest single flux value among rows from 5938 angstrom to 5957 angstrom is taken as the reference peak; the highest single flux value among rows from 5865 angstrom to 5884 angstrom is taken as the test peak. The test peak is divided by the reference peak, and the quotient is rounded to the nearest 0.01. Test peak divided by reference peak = 0.99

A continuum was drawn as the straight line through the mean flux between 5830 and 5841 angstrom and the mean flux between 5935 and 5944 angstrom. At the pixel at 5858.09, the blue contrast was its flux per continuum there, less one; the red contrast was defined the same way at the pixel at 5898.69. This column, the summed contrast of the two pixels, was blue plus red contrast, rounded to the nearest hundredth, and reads -0.18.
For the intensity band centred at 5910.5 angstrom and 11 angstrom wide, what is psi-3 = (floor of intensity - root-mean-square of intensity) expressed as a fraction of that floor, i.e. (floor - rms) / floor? -0.04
